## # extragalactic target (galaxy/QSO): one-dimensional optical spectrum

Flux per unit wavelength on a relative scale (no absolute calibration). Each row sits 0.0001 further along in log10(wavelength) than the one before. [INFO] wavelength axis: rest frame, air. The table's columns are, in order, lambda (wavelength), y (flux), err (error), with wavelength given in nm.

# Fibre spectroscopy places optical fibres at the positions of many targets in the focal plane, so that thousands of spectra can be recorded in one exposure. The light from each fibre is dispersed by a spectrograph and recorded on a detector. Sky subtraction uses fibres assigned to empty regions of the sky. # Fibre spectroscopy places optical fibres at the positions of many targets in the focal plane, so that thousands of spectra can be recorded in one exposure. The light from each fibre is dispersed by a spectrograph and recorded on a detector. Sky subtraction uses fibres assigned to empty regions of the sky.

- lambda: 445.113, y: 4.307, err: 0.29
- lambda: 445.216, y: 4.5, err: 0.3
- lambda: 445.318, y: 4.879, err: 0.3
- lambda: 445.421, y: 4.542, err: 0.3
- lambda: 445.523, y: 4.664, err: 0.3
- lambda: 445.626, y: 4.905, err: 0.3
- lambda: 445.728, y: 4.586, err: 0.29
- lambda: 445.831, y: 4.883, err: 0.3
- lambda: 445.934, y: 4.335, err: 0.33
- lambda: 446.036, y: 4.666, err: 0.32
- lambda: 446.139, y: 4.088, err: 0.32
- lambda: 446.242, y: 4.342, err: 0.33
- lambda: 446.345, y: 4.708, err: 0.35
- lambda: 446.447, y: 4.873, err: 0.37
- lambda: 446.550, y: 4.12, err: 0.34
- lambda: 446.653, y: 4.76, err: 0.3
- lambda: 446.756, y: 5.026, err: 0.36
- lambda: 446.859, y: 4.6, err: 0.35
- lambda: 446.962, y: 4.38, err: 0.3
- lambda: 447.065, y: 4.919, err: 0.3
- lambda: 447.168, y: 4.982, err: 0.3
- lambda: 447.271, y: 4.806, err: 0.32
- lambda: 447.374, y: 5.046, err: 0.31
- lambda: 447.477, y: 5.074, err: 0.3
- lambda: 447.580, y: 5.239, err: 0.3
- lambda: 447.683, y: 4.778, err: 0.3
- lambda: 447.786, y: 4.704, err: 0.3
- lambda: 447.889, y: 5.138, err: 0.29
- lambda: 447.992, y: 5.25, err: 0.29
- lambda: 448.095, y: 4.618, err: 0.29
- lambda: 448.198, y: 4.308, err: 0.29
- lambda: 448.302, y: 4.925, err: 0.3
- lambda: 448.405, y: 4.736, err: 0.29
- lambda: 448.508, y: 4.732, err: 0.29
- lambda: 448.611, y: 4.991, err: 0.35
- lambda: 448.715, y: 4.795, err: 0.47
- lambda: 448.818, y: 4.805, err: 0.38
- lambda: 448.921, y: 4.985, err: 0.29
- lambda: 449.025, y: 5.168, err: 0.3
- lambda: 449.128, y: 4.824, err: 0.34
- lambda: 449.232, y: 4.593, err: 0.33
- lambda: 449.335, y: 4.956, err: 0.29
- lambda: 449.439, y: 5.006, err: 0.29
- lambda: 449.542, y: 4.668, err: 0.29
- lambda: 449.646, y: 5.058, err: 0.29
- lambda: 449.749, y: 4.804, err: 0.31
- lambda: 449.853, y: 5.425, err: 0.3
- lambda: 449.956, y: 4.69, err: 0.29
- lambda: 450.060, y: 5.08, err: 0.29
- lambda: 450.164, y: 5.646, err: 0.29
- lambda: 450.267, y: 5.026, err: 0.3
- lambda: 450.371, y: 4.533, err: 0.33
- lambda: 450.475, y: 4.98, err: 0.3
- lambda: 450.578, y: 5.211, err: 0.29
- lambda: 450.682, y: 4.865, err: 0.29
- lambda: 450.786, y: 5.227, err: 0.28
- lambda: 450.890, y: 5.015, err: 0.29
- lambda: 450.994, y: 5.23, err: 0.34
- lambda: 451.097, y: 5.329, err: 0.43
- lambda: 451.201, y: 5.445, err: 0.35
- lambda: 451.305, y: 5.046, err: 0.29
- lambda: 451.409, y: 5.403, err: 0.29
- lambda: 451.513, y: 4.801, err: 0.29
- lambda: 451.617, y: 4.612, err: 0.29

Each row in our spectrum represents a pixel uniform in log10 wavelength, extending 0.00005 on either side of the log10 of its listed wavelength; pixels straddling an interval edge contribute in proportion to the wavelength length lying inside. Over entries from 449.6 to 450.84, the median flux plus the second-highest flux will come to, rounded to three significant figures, 10.5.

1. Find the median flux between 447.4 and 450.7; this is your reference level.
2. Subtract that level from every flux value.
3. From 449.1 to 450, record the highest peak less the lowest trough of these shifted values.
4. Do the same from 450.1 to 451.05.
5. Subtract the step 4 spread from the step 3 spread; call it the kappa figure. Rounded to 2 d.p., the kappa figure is -0.28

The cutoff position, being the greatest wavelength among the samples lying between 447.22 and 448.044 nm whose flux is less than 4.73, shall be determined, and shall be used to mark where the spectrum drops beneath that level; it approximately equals 447.786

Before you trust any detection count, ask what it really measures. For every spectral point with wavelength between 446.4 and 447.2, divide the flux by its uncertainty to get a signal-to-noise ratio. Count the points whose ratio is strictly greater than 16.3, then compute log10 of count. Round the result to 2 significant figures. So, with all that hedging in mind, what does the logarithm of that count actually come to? 0.30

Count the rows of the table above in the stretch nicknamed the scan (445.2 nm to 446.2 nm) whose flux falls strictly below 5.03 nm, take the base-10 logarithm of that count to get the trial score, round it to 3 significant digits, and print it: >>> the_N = 1.00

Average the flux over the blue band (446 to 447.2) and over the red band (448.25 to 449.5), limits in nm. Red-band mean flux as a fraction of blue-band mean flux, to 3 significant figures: 1.06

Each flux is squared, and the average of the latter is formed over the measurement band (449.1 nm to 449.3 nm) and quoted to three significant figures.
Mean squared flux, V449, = 22.2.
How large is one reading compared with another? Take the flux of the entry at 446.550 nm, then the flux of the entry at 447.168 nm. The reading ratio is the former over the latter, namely 0.83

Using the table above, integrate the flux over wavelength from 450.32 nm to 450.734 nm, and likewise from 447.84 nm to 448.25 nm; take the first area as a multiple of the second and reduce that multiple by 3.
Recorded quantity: -1.98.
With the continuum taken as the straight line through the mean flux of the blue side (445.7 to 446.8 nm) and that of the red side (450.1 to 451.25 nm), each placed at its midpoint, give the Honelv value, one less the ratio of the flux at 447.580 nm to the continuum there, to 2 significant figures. -0.10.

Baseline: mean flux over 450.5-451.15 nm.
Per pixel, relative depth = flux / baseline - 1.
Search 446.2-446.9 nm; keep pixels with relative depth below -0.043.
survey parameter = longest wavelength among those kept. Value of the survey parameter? 446.859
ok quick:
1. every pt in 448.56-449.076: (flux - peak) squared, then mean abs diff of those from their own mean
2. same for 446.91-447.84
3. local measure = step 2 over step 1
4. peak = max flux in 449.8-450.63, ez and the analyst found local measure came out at 1.8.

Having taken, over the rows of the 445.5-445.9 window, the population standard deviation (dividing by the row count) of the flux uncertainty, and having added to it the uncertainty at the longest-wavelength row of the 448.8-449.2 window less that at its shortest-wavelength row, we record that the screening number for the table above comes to -0.04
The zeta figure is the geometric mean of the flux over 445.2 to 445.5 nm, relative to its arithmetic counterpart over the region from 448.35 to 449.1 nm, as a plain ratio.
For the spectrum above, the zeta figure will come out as 0.95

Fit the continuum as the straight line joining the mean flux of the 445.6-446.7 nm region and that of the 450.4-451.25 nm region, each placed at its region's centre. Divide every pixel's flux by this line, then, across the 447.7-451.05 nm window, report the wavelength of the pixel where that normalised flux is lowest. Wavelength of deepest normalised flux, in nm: 450.371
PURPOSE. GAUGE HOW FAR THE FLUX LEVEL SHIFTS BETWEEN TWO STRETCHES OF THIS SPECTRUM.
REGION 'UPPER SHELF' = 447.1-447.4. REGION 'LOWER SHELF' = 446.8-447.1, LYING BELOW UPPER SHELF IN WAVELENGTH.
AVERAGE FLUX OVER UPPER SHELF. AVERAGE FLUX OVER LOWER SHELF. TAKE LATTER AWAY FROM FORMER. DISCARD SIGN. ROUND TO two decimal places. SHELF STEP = 0.31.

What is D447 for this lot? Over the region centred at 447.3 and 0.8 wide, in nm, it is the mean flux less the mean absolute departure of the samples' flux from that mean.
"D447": 4.72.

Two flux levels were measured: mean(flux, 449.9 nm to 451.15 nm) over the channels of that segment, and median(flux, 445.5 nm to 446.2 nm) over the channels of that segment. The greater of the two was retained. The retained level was 5.07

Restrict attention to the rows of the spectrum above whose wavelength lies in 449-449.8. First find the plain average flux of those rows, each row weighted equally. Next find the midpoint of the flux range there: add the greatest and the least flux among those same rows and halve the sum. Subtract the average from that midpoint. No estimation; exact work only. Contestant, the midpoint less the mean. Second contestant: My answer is 0.00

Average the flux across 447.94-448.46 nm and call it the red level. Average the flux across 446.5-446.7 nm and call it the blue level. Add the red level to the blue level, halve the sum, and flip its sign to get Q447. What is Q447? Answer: -4.60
